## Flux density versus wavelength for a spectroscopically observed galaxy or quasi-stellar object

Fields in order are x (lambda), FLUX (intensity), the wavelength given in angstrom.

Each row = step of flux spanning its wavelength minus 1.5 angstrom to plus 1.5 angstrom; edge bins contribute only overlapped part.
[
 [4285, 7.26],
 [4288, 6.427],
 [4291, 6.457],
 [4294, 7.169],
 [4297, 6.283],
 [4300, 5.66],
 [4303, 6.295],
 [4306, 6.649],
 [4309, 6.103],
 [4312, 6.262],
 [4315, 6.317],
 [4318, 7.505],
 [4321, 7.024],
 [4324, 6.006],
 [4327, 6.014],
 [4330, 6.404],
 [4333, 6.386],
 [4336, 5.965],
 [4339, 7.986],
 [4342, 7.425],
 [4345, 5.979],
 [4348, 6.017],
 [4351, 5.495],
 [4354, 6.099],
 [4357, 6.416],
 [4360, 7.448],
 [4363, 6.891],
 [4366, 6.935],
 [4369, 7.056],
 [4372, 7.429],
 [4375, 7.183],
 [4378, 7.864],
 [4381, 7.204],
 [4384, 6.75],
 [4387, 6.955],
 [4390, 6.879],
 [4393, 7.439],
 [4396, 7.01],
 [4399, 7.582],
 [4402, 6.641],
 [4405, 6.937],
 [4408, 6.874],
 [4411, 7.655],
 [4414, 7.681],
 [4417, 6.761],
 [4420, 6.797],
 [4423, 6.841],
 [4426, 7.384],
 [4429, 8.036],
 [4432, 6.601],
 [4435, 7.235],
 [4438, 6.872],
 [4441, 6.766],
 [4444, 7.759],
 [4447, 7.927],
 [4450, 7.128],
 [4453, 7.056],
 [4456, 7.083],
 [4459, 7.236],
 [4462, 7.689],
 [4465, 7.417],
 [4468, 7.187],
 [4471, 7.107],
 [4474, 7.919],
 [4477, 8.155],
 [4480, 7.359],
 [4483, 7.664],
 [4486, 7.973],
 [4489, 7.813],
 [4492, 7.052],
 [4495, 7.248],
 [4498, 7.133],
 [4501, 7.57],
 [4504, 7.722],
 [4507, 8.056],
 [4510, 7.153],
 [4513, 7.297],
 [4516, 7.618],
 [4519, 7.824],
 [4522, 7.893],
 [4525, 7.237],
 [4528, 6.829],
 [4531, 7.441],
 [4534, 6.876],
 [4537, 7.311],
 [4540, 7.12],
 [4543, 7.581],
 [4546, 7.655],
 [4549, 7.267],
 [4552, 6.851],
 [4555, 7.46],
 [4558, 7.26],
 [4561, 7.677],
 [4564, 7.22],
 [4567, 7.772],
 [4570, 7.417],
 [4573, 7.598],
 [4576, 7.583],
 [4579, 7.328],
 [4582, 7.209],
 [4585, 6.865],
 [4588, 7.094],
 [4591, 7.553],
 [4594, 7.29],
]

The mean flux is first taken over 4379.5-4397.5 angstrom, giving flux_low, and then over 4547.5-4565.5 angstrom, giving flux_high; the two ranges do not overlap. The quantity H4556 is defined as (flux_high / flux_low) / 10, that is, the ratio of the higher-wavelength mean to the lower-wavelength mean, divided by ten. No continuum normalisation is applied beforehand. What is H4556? 0.104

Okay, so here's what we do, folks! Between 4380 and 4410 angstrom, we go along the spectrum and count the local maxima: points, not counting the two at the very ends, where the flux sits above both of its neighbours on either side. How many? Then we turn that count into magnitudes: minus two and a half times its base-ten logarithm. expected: -1.5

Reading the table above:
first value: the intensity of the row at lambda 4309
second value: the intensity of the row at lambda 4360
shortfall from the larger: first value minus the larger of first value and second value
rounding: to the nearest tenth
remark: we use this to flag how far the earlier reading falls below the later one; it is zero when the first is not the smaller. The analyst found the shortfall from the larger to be -1.3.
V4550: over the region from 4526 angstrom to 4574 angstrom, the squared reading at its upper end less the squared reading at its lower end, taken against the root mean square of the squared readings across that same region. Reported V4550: 0.21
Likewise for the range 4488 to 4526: -0.15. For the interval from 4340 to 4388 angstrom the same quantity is -0.14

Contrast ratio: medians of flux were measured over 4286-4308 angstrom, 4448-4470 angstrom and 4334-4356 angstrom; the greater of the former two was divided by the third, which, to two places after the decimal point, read 1.19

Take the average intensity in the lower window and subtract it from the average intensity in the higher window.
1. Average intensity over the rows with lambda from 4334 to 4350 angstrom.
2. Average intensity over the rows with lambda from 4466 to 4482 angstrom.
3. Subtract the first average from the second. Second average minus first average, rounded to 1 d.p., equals 0.9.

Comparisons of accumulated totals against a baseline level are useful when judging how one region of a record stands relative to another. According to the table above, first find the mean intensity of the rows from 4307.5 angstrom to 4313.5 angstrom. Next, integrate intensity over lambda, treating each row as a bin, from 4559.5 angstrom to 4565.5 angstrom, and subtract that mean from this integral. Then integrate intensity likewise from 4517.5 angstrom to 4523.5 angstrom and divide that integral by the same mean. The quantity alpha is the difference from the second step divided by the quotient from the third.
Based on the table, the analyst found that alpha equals 5.0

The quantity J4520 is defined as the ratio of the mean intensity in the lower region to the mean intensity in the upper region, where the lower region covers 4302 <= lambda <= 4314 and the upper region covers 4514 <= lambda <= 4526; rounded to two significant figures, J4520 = 0.83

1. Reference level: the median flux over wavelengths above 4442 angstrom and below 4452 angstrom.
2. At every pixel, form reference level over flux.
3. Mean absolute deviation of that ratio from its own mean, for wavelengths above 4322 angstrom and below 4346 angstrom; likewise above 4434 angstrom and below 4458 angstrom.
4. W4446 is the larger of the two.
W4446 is 0.097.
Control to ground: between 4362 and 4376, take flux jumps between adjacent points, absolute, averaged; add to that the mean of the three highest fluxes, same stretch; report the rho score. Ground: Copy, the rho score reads 7.4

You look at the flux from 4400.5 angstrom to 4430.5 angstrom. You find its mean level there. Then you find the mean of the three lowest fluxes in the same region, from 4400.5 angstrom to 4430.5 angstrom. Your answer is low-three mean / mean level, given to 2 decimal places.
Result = 0.94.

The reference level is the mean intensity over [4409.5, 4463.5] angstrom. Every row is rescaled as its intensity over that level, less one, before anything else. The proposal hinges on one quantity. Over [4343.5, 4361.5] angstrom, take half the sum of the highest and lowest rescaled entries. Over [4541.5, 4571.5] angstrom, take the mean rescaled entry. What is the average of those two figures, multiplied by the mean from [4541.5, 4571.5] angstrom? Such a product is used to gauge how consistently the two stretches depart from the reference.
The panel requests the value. -0.0010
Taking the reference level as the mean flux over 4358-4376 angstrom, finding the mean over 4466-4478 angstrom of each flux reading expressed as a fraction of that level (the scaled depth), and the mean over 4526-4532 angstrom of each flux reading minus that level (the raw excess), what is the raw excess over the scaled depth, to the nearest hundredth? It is -0.02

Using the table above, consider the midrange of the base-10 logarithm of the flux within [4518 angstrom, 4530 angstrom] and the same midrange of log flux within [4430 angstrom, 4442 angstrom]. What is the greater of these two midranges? 0.866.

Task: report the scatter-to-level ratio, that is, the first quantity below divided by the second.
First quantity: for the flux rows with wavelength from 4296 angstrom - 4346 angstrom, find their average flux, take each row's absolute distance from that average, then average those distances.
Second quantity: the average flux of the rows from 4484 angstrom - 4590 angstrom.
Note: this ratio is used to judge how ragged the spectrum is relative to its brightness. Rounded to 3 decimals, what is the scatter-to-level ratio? 0.066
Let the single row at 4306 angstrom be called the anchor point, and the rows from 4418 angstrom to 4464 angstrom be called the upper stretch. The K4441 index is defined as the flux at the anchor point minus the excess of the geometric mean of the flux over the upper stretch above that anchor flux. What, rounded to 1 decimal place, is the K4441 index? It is 6.1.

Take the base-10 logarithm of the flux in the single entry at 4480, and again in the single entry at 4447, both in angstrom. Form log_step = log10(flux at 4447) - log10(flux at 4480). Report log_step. 0.032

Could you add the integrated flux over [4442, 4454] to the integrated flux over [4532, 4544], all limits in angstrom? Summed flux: 176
